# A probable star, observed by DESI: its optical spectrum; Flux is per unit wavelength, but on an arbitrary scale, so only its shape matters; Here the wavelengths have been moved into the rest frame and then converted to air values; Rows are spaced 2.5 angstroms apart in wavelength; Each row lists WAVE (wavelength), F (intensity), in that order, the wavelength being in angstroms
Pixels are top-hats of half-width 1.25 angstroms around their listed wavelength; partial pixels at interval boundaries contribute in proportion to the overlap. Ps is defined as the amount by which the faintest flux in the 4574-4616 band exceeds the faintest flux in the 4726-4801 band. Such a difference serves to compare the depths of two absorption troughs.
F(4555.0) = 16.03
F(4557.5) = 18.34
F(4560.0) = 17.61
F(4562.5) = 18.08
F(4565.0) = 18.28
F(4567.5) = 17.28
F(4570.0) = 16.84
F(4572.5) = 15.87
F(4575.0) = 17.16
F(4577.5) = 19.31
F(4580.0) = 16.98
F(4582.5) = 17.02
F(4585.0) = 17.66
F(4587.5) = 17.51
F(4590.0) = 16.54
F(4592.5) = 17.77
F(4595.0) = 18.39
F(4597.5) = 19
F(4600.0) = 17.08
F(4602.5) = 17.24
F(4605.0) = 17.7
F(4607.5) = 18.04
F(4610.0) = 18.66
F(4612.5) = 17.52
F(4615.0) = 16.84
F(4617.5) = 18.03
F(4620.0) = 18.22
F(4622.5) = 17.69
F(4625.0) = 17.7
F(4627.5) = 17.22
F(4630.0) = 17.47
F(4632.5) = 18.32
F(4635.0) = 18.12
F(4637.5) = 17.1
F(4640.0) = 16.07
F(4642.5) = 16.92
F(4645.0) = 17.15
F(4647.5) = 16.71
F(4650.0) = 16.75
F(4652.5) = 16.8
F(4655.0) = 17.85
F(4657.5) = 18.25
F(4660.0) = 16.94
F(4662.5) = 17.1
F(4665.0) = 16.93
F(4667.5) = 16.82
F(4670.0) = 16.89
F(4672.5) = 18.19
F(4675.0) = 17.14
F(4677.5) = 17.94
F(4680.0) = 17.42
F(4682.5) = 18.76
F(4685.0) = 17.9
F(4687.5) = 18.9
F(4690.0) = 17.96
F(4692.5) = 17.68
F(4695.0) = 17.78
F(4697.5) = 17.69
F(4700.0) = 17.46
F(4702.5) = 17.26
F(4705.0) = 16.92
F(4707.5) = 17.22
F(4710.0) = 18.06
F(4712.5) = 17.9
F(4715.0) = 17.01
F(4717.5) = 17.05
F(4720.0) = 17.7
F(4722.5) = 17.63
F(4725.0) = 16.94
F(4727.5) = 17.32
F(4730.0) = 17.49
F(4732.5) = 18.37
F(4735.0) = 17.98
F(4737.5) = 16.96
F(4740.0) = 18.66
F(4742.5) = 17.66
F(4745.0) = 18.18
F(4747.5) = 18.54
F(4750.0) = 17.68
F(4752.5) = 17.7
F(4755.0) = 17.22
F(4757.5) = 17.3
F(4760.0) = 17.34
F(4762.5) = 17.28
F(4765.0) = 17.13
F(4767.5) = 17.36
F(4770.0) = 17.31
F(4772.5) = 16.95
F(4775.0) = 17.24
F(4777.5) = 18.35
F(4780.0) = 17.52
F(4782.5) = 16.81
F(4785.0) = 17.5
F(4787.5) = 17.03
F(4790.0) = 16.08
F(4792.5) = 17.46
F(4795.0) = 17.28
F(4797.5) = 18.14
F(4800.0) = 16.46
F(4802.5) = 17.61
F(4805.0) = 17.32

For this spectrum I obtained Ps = 0.5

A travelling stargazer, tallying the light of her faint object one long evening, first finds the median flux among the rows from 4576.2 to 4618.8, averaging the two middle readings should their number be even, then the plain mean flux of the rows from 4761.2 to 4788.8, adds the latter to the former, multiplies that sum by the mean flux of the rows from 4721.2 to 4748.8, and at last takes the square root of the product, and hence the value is 24.9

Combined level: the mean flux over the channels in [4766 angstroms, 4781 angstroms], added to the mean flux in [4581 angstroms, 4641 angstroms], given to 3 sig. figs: 35.1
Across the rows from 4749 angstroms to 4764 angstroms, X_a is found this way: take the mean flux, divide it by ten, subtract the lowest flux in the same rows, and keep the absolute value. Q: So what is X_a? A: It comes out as 15.5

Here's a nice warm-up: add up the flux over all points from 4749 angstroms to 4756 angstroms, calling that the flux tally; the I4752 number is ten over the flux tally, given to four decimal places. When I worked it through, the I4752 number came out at 0.1901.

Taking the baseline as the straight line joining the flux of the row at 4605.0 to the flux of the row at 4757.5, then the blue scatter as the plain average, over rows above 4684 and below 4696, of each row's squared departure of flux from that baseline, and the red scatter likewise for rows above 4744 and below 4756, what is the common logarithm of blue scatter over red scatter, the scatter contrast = 0.0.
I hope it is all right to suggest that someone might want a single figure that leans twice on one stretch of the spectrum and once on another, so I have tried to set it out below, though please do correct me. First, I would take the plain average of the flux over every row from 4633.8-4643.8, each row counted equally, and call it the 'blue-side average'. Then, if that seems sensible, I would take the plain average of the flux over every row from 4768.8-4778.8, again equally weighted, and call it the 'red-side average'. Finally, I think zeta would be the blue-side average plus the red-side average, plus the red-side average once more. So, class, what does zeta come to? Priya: 52.0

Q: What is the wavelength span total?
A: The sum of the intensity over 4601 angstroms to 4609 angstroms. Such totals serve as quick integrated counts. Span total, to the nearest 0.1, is 53.0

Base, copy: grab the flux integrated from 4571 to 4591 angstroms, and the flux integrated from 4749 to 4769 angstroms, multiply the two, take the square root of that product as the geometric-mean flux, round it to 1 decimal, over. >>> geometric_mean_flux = 346.3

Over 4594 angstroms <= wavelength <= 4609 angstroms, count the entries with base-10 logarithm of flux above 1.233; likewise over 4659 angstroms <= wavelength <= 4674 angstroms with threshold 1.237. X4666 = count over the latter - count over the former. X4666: -4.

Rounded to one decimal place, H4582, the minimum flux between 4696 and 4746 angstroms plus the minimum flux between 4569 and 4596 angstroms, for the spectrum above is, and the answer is 32.8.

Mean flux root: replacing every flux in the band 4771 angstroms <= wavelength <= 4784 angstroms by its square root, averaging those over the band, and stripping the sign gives 4.168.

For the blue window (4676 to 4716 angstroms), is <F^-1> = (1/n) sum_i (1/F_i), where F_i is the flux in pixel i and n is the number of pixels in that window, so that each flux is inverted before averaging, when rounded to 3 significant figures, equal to 0.0564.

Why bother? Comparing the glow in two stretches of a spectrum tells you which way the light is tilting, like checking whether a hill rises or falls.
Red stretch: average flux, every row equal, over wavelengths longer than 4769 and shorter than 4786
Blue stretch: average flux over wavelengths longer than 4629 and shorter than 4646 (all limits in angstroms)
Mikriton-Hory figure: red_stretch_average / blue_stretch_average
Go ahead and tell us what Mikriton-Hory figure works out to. 1.004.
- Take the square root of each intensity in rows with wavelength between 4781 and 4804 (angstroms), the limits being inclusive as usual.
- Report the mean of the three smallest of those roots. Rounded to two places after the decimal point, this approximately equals 4.06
